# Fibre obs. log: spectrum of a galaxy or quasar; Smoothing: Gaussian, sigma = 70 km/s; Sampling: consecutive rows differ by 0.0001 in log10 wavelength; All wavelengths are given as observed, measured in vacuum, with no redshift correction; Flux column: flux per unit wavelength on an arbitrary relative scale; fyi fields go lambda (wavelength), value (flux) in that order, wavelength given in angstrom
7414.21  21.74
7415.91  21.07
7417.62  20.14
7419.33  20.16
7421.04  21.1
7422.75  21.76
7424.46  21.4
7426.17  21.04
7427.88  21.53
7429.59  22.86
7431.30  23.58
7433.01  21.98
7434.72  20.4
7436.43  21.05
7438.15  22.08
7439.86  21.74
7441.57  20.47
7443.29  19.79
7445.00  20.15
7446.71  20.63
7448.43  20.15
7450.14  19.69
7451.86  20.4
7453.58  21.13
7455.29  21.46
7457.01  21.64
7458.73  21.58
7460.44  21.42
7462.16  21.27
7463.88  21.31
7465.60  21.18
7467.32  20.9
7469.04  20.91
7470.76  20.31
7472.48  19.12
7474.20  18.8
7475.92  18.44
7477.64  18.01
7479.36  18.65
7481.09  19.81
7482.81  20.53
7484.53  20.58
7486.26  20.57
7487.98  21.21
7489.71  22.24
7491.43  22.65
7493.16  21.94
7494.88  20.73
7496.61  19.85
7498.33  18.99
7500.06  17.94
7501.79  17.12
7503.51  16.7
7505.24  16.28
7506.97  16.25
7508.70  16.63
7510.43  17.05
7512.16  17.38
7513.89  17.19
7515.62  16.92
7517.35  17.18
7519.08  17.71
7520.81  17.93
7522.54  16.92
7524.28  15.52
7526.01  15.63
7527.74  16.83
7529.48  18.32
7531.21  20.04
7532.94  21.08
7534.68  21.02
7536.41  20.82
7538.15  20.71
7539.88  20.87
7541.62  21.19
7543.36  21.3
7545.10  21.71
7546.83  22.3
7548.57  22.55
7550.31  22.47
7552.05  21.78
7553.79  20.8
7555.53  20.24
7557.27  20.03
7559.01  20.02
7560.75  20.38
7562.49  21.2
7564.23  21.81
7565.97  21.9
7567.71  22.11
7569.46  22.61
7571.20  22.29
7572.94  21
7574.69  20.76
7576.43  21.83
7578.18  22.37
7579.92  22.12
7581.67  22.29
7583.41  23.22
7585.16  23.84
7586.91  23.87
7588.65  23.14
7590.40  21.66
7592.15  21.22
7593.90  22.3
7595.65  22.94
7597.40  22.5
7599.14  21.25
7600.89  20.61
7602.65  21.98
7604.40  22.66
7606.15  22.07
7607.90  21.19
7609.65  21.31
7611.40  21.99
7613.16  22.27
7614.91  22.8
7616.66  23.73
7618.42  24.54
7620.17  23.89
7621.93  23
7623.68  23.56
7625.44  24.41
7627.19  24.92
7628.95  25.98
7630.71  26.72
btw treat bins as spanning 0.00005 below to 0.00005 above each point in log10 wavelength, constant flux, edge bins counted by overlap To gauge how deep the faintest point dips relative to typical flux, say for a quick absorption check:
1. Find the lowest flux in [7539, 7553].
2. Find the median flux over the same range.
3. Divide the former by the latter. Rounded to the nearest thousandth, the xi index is 0.960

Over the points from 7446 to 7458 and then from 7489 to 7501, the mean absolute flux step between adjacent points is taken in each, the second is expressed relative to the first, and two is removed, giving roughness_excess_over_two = -0.23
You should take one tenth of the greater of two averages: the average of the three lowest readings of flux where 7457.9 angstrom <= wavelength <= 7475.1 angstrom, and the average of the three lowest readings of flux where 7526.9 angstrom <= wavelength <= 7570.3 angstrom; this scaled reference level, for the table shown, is 1.94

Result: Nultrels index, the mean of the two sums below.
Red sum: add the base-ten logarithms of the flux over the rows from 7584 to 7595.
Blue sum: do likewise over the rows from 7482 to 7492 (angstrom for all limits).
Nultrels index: 8.05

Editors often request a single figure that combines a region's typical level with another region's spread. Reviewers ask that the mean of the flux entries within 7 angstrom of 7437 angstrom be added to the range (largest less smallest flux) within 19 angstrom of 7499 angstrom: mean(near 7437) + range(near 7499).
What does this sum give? 28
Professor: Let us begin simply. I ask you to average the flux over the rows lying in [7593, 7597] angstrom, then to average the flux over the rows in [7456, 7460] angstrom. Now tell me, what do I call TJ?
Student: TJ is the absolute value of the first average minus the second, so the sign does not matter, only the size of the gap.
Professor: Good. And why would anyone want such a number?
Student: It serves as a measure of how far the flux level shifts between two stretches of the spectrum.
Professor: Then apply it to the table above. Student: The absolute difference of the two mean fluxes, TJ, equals 1.0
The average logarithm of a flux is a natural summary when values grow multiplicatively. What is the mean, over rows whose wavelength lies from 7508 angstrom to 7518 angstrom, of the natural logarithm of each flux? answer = 2.837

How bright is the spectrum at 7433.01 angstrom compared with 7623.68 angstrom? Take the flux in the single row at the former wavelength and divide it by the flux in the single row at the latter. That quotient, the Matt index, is 0.93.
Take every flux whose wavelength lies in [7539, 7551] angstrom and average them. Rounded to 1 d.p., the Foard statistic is 21.8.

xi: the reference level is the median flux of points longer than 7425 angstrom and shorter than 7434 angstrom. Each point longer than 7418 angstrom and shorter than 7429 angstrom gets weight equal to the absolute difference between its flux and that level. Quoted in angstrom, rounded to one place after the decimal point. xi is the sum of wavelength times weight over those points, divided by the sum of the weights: 7422.5 angstrom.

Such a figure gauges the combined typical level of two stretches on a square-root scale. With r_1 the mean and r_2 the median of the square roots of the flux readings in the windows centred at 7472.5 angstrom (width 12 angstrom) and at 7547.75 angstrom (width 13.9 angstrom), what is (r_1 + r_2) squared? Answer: 82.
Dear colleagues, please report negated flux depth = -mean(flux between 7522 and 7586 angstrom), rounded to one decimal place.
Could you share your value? -20.9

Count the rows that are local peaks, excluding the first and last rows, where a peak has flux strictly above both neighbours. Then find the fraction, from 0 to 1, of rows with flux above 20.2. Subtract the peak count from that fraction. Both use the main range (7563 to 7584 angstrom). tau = -1.00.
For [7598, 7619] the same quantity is 0.00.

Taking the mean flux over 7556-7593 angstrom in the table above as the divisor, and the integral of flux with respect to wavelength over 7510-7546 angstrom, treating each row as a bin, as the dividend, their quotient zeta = 31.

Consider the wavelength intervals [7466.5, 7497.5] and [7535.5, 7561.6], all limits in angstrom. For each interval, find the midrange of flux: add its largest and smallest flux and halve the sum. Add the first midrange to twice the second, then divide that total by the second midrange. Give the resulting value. 2.96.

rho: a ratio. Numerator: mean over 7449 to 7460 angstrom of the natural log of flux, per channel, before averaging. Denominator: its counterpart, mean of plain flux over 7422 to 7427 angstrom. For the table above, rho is 0.142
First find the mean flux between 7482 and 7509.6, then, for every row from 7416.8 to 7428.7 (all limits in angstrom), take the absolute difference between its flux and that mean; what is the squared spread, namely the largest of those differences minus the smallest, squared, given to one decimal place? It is 2.6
